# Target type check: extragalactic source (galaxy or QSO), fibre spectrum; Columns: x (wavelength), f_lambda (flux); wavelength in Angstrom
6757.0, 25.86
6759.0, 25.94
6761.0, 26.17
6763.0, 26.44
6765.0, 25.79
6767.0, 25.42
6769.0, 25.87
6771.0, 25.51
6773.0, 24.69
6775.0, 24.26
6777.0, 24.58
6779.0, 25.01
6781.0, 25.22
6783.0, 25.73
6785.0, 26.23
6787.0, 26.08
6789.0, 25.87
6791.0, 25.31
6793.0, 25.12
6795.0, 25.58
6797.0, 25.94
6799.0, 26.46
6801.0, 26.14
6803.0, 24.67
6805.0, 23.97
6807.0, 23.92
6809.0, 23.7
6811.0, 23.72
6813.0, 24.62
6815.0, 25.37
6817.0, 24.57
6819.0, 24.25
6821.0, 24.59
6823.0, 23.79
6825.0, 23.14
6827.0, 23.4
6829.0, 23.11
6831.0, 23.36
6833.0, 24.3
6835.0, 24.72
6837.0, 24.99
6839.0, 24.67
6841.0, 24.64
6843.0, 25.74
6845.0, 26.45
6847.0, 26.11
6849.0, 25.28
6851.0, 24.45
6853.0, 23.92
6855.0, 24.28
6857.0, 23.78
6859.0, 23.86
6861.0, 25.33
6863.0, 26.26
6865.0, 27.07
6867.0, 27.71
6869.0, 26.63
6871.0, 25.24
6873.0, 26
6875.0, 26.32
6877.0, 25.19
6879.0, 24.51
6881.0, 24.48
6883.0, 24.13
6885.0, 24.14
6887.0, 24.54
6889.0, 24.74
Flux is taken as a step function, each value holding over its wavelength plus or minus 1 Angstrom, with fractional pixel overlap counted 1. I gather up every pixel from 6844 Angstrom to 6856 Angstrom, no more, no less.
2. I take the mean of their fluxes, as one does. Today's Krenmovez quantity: 25.1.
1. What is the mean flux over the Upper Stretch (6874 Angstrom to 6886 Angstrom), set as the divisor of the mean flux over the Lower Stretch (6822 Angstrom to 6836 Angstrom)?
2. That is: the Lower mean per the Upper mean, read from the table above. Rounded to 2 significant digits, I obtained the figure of 0.96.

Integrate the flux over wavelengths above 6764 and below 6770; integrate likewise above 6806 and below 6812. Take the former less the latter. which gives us 11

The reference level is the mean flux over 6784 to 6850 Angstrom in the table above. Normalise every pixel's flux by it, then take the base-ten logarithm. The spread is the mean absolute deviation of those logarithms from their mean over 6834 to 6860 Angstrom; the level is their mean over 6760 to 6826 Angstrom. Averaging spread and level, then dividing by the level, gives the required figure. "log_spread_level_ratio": 2.0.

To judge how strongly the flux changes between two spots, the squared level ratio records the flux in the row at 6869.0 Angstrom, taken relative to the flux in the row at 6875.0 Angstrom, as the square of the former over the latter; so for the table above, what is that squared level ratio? 1.02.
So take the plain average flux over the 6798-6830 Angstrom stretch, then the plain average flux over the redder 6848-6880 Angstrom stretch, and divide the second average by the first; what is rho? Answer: 1.04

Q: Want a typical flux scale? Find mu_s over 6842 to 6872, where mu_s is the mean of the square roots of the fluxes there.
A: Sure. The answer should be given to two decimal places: 5.05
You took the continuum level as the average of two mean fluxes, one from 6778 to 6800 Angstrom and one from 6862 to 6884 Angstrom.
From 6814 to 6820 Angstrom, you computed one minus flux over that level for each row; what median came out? 0.05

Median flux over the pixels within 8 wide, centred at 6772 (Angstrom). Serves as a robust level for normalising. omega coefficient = 25.1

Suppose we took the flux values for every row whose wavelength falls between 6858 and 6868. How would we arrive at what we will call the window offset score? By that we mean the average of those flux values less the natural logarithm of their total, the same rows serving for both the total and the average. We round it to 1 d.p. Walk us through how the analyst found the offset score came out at 21.2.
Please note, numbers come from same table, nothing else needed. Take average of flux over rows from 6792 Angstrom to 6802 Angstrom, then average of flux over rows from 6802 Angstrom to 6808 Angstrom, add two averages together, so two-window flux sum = 50.0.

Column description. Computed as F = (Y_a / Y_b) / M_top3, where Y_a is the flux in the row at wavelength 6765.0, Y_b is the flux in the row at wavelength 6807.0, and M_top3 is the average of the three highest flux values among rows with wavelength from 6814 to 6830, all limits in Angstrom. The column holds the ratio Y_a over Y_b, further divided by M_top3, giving 0.0434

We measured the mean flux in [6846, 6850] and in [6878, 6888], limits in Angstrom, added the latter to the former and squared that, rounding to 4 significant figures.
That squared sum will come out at 2506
